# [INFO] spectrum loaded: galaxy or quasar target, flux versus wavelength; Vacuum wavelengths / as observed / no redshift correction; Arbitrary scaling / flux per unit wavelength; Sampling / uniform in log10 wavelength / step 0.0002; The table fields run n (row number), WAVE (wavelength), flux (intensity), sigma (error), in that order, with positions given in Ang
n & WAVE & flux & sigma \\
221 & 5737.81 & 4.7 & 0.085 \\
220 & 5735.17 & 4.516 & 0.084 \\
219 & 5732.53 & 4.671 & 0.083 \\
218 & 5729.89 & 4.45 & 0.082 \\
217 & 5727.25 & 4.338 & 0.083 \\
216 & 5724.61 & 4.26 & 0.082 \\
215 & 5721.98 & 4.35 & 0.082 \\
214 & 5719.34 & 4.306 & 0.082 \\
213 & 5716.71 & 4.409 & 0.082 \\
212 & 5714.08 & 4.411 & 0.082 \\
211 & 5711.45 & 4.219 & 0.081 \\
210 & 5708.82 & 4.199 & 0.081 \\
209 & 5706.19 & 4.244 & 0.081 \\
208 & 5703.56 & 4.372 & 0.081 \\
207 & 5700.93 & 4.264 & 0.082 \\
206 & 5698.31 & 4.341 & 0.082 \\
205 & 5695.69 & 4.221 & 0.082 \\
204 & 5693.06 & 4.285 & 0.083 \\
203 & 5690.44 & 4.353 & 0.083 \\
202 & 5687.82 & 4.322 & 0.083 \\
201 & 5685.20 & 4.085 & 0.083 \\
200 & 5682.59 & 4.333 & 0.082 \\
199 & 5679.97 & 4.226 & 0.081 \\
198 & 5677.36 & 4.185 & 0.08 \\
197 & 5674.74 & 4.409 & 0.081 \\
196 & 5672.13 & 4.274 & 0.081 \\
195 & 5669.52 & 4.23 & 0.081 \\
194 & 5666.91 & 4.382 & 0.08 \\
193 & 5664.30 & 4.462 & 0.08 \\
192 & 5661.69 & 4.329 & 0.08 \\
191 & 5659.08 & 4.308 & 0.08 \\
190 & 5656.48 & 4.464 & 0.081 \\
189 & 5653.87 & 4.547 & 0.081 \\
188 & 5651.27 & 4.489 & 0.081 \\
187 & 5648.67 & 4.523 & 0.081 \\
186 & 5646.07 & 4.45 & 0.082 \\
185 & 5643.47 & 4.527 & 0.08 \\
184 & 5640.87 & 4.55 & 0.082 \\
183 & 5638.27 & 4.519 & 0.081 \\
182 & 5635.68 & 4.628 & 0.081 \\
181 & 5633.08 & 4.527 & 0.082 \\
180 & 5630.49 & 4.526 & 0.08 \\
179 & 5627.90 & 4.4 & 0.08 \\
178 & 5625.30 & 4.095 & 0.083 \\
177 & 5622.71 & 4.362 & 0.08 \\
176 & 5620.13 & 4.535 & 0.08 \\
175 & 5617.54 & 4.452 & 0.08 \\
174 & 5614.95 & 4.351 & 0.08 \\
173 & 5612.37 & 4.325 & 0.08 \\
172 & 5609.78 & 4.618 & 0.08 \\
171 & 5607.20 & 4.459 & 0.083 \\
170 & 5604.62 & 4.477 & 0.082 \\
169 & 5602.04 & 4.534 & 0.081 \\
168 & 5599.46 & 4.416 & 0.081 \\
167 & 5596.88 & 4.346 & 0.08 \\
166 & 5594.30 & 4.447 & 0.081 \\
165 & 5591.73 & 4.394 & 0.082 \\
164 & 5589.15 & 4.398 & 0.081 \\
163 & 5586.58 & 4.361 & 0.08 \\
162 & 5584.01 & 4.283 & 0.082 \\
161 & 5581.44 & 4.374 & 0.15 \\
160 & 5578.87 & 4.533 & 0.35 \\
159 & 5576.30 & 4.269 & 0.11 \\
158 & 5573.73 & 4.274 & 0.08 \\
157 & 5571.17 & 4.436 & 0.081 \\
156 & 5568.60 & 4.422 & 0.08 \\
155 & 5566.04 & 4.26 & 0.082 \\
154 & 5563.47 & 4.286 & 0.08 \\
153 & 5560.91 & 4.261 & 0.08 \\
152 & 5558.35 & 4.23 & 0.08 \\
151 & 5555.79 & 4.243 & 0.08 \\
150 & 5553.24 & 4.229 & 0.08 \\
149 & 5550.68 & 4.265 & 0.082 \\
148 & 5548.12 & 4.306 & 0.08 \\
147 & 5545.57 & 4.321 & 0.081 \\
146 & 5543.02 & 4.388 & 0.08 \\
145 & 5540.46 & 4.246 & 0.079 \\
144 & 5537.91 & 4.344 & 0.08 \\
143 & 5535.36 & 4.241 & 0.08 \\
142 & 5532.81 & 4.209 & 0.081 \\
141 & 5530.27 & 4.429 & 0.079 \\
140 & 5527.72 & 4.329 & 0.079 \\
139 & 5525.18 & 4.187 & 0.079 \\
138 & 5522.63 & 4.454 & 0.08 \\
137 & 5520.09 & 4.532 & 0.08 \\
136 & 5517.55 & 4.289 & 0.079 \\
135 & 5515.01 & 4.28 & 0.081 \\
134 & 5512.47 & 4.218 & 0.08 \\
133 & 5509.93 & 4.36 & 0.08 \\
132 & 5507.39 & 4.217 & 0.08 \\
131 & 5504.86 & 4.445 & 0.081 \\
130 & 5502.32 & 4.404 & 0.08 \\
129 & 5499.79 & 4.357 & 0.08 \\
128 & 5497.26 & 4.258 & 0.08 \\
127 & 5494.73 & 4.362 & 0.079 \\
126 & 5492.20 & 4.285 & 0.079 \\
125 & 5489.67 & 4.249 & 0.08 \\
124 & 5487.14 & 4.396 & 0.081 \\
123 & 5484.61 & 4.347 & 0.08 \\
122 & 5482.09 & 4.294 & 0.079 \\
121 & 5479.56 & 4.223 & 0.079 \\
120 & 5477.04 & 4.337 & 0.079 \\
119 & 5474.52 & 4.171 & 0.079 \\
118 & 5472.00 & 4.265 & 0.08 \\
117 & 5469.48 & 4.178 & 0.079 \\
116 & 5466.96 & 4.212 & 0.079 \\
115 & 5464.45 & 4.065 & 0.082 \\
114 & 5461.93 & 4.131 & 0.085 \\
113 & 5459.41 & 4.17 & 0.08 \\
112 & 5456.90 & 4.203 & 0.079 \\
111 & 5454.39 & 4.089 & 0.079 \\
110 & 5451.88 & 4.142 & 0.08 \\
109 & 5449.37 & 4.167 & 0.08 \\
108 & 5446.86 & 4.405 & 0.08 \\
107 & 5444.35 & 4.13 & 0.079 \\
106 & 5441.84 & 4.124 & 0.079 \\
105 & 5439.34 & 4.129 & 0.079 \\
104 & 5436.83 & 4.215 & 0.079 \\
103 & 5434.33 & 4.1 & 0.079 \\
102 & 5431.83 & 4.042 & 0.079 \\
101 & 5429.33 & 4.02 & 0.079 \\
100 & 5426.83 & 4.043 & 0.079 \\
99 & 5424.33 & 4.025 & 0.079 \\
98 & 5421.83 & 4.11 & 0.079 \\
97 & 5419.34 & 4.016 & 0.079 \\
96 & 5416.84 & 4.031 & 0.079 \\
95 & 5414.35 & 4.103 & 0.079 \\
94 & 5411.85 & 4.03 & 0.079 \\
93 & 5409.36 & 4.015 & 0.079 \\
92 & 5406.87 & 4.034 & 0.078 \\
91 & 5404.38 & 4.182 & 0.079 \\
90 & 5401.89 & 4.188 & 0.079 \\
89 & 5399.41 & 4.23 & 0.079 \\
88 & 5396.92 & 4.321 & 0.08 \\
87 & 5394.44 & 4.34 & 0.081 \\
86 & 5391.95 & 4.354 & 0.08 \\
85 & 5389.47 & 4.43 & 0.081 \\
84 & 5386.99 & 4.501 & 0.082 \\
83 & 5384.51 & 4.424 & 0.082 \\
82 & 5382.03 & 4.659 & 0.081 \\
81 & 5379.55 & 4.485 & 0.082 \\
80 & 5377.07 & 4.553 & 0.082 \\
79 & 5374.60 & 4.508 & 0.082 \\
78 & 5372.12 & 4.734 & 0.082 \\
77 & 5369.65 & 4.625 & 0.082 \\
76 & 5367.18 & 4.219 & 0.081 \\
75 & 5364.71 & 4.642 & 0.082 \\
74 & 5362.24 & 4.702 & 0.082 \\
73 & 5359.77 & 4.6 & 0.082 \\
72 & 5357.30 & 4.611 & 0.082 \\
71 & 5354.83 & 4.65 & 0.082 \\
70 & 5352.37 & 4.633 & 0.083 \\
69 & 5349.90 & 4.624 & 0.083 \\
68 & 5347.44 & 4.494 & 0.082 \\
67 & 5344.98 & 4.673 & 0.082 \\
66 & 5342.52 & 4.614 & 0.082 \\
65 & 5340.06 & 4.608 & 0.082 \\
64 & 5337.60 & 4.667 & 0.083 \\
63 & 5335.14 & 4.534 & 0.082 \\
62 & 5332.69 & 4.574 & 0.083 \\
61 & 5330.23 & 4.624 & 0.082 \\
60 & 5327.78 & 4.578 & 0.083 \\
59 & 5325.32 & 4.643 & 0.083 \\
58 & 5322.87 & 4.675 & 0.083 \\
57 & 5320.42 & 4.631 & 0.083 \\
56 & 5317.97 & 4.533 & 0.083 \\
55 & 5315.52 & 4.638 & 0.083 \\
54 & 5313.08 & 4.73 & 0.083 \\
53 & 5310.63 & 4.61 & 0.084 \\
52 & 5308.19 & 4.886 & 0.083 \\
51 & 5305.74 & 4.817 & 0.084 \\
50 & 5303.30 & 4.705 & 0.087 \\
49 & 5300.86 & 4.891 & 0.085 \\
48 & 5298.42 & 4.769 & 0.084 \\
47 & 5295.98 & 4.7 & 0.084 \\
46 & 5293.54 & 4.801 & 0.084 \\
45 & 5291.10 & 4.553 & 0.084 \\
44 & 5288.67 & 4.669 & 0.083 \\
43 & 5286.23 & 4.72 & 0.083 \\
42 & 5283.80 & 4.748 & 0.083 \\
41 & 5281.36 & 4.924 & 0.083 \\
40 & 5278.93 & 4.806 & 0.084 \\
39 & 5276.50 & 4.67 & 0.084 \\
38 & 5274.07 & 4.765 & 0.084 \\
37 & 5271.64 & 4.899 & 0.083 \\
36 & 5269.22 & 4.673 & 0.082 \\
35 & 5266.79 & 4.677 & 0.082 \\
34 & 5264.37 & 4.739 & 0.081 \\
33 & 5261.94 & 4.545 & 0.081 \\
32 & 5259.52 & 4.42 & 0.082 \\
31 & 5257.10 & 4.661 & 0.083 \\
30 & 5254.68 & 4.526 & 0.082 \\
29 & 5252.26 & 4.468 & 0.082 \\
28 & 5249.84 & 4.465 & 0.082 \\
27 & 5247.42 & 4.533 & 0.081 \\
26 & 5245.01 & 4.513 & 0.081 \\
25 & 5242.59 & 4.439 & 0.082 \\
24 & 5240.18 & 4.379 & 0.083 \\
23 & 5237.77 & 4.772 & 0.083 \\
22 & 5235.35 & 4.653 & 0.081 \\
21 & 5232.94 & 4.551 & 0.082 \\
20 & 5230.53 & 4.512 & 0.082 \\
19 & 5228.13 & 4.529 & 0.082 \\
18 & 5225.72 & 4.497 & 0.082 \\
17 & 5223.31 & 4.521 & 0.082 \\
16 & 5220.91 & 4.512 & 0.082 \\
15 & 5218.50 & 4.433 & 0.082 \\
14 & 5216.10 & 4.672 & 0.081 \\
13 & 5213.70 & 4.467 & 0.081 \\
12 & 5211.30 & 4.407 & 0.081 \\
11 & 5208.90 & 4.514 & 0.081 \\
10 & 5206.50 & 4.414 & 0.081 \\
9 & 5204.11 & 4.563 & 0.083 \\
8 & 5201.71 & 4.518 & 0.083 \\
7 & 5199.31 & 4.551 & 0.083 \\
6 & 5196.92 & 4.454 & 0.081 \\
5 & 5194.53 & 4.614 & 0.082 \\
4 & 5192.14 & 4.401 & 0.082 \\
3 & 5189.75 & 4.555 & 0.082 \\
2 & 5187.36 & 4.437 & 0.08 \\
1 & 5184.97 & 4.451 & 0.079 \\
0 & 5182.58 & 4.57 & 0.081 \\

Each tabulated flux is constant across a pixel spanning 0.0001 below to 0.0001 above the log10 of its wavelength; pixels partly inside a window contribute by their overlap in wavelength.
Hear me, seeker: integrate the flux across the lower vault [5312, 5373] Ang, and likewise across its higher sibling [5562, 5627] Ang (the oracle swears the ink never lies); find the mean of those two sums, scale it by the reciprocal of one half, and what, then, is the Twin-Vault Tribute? 566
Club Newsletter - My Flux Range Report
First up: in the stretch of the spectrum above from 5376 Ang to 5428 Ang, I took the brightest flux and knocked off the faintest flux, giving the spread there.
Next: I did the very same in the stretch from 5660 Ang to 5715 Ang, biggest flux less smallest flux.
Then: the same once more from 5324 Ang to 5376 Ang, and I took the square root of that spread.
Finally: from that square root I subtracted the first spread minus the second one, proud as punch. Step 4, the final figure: 0.45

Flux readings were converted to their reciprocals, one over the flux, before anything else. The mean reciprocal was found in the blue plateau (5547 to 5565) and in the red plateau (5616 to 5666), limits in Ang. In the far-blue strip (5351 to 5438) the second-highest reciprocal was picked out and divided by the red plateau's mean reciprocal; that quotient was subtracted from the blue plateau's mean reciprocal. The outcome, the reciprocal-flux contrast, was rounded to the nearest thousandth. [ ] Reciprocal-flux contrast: -0.874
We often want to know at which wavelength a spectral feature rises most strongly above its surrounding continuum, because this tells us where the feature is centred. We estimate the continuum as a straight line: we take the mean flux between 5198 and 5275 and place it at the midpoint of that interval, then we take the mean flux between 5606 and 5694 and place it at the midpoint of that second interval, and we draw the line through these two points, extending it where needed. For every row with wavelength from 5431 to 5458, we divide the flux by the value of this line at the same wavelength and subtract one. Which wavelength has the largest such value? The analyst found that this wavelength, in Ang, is 5446.86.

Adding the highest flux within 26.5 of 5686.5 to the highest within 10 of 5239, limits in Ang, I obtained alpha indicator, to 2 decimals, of 9.23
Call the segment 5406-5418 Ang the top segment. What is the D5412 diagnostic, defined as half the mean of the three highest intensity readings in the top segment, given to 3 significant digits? 2.03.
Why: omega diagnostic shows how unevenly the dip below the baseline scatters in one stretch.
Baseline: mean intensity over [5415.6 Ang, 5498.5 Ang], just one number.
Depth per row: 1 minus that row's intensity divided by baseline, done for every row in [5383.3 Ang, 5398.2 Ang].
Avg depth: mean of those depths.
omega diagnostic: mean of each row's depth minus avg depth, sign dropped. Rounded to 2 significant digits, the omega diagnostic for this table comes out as 0.014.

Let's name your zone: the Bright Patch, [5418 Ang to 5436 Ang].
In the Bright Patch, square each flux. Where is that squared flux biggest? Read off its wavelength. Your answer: 5421.83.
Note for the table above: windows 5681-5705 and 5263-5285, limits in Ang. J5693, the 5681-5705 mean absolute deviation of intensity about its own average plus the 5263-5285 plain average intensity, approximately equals 4.83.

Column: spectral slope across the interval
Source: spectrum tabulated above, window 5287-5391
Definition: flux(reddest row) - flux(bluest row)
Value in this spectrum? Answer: -0.24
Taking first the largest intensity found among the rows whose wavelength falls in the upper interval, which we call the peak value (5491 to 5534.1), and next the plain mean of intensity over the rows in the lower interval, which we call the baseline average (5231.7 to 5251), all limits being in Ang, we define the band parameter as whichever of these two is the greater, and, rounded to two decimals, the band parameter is 4.54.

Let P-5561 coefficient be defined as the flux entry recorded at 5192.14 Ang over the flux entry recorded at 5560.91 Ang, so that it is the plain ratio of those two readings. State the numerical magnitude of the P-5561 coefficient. 1.03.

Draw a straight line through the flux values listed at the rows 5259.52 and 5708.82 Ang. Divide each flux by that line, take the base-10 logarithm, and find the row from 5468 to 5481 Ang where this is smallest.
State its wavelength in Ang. 5474.52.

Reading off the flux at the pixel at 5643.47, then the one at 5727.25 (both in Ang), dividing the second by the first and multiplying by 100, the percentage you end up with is 96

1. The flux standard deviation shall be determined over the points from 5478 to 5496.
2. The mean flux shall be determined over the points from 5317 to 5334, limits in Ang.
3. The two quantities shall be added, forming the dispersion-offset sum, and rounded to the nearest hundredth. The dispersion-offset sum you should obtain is 4.67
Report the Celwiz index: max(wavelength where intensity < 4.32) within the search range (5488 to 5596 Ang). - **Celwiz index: 5584.01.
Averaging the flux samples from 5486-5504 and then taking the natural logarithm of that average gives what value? 1.47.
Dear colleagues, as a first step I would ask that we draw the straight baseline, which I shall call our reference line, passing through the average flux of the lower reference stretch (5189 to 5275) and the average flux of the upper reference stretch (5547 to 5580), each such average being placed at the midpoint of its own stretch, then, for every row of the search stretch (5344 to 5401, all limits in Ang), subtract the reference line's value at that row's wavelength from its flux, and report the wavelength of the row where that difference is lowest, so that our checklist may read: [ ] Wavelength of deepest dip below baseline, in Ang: 5367.18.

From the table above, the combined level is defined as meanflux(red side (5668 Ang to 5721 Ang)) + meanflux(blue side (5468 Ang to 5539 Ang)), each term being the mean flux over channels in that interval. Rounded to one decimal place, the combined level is 8.6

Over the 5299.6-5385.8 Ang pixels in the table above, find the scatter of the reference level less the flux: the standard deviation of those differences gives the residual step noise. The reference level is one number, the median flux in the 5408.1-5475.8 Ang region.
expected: 0.12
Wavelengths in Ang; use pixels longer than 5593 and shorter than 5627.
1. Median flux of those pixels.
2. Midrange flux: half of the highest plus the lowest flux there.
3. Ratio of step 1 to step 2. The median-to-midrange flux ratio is 1.02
